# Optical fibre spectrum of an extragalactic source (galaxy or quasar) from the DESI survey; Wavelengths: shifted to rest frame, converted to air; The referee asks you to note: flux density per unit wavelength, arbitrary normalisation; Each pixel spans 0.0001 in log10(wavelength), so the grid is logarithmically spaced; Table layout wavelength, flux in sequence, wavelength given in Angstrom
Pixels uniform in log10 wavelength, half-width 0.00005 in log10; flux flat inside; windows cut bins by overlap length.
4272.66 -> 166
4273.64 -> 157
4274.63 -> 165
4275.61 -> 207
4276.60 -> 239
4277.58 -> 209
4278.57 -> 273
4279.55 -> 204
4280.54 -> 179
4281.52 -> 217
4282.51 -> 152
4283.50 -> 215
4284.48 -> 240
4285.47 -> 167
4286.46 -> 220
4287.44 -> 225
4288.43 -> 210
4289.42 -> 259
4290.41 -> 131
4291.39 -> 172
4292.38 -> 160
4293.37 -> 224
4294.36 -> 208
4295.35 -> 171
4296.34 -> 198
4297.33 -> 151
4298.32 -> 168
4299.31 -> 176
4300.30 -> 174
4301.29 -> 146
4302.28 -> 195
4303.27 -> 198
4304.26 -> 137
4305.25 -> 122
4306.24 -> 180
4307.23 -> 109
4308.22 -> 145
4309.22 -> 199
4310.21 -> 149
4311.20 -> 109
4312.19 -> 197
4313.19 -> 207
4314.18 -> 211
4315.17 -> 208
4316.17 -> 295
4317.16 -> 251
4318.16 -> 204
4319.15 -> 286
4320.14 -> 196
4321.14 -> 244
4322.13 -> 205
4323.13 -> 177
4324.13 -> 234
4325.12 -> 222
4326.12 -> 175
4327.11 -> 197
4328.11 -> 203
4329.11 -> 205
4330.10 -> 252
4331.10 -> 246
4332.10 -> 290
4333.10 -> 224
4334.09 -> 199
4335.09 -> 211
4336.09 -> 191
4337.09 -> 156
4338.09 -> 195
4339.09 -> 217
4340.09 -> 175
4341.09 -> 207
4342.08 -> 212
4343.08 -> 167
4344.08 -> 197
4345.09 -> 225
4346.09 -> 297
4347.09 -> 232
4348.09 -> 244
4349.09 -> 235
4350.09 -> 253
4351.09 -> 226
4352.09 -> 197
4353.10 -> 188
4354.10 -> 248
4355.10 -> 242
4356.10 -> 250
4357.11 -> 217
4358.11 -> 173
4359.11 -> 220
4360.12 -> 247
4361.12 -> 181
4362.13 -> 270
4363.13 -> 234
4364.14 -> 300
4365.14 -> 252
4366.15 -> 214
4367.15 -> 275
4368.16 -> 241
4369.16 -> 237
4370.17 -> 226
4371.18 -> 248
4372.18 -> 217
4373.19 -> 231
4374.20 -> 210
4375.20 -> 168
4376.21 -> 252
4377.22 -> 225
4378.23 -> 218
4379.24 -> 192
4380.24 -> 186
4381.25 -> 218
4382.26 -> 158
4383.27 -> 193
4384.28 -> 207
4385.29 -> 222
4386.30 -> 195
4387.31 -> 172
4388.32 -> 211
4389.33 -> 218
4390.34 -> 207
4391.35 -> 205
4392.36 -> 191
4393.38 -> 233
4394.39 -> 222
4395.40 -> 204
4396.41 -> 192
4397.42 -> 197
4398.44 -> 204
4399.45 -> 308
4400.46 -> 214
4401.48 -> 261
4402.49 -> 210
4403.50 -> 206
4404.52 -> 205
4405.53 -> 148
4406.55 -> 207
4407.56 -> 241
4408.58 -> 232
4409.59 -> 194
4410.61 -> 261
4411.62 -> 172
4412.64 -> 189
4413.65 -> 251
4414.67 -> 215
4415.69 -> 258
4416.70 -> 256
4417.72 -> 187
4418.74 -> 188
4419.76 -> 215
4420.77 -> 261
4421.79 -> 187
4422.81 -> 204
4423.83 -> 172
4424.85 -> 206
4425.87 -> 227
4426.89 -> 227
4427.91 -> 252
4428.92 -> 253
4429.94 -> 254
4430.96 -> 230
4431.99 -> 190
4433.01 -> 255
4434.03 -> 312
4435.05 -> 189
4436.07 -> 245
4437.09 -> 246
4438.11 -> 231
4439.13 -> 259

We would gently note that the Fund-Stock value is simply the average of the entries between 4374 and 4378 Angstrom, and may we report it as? 214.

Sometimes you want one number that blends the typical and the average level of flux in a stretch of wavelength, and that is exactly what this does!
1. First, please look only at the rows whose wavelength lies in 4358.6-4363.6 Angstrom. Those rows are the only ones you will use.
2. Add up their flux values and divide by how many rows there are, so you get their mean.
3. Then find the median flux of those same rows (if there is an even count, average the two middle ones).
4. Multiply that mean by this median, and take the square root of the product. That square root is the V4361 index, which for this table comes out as 232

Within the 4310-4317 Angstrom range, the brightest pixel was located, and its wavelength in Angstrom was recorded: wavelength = 4316.17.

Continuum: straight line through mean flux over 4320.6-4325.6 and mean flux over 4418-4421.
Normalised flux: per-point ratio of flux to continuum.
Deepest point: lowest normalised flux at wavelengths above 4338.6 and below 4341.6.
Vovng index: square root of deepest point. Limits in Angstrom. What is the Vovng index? 0.90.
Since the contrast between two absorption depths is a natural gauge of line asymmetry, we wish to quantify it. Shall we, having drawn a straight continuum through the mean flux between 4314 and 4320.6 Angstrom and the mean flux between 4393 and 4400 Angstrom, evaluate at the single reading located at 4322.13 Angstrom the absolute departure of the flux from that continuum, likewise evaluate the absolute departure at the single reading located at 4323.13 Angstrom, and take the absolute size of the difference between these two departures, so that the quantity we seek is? 28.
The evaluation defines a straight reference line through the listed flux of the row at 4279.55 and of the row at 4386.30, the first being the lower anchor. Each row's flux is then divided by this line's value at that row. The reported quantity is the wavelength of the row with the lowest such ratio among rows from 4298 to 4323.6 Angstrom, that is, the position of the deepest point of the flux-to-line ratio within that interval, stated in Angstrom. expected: 4307.23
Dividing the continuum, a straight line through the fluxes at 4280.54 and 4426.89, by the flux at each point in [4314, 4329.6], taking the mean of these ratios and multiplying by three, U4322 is 2.69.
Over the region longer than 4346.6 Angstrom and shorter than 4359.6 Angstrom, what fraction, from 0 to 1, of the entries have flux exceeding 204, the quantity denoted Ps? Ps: 0.77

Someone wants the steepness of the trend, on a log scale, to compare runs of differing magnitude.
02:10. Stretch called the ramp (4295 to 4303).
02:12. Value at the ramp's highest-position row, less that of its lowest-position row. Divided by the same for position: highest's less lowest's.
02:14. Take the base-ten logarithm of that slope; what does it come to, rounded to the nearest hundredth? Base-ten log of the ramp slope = 0.54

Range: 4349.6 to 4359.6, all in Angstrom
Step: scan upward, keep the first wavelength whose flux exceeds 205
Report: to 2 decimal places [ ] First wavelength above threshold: 4350.09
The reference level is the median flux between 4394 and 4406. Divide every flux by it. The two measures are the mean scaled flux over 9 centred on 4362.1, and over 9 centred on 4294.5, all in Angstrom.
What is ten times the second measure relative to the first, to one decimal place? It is 7.6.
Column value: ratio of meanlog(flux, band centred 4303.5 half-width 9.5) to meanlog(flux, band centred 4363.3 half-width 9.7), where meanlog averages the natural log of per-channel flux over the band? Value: 0.932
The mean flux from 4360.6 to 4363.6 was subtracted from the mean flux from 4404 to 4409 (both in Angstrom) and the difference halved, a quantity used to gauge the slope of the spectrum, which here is -11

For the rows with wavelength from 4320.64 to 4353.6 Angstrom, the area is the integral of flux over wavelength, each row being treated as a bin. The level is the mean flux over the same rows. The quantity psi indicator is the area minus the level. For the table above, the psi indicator 6874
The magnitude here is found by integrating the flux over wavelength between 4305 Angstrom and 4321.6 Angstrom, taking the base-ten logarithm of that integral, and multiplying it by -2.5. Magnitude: -8.8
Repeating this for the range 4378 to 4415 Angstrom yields -9.7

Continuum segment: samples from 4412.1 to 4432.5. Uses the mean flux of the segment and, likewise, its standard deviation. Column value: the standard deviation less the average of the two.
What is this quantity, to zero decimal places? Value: -96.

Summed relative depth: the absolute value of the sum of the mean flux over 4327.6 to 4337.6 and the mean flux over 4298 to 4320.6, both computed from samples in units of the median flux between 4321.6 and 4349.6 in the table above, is 1.93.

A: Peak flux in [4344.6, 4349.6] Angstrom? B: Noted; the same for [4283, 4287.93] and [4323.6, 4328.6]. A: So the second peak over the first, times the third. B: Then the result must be 189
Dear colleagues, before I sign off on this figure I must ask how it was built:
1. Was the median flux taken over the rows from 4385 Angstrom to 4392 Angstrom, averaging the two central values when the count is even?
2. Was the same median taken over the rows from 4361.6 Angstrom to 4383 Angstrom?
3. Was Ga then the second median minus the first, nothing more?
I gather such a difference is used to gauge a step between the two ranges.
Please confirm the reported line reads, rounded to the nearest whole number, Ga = 19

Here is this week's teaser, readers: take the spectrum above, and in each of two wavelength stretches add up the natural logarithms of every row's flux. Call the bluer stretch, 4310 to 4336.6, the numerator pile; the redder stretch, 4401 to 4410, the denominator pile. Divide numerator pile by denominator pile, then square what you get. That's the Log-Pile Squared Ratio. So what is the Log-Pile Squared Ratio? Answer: 9.0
